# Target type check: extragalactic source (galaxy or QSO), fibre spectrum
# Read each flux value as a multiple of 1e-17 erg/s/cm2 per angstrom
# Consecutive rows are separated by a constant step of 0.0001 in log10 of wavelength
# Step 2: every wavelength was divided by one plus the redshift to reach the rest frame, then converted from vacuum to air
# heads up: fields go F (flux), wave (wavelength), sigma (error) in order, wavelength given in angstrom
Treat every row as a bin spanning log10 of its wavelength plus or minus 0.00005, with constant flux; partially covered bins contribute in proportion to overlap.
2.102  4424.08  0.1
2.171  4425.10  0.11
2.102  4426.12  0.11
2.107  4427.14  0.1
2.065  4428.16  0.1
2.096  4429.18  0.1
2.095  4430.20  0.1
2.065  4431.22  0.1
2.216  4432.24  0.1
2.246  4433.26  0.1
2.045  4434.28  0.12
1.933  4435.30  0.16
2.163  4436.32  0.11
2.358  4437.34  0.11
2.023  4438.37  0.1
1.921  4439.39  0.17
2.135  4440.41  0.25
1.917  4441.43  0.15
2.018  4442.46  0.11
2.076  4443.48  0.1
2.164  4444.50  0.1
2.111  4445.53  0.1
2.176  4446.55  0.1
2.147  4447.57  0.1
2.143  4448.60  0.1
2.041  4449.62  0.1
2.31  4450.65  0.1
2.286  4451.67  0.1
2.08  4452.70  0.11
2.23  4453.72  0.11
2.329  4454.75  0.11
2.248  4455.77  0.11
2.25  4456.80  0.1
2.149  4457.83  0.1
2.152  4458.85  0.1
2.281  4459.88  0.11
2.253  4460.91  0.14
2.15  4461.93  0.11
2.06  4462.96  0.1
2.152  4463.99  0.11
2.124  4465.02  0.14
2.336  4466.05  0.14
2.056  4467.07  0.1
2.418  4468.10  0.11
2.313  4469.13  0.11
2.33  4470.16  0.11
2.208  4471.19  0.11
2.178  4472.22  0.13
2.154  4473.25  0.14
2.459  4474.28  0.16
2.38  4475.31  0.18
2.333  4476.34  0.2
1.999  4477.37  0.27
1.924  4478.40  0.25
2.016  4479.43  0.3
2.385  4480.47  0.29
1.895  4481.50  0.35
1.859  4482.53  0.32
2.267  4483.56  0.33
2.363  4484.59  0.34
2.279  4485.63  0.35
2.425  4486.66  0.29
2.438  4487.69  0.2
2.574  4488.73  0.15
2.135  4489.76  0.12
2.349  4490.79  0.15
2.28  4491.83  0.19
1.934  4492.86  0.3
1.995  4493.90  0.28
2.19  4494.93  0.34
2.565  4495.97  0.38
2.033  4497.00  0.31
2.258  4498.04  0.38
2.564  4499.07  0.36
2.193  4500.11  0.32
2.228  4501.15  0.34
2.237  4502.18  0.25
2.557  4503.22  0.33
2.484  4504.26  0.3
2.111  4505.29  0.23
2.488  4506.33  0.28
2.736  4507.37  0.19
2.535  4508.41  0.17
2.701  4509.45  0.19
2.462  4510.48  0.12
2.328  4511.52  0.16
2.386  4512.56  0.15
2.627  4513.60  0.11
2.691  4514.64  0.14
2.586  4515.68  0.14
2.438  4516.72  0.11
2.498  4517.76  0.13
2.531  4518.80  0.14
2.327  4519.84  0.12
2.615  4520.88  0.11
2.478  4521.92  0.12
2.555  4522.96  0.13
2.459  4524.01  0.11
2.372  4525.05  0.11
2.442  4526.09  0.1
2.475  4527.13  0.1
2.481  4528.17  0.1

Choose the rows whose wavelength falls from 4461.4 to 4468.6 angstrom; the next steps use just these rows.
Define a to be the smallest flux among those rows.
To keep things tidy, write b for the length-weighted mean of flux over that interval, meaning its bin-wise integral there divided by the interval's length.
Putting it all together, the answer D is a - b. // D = -0.13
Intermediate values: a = 2.056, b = 2.19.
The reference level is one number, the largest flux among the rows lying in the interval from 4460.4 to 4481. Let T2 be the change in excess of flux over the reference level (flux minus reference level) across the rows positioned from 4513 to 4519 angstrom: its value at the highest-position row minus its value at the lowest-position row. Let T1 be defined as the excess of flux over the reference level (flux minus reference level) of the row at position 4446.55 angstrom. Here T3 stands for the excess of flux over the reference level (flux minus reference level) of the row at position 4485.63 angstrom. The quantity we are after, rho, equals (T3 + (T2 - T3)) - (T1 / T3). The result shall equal -1.7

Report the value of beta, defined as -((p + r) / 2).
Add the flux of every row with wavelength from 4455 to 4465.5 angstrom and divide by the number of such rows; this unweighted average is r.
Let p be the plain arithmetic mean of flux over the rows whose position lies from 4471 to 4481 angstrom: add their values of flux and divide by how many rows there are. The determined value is -2.19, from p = 2.20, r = 2.18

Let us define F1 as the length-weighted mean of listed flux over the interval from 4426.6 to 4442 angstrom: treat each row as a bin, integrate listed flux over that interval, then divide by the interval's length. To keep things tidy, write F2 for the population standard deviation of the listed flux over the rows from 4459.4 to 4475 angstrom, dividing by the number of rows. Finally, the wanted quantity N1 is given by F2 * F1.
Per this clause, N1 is 0.25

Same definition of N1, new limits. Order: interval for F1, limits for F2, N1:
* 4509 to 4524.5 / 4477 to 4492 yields 0.55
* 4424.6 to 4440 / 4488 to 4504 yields 0.43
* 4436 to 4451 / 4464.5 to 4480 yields 0.34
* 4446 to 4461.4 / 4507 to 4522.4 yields 0.28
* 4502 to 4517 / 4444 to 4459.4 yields 0.20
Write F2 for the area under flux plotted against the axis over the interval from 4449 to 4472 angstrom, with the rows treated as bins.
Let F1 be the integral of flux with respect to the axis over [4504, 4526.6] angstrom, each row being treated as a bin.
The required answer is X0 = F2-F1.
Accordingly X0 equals -5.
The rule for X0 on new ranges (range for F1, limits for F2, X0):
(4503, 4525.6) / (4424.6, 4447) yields -9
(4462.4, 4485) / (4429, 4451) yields -3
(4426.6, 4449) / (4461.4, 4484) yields 2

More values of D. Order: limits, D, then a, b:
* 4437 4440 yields -0.16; 1.921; 2.08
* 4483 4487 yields -0.06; 2.267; 2.32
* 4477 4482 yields -0.15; 1.895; 2.04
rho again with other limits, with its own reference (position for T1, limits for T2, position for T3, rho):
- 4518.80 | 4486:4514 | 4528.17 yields -3.1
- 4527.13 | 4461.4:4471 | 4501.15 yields 0.2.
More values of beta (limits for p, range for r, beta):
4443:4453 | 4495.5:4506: -2.24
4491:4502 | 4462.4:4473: -2.22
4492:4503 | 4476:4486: -2.18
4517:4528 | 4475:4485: -2.31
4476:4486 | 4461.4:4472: -2.17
